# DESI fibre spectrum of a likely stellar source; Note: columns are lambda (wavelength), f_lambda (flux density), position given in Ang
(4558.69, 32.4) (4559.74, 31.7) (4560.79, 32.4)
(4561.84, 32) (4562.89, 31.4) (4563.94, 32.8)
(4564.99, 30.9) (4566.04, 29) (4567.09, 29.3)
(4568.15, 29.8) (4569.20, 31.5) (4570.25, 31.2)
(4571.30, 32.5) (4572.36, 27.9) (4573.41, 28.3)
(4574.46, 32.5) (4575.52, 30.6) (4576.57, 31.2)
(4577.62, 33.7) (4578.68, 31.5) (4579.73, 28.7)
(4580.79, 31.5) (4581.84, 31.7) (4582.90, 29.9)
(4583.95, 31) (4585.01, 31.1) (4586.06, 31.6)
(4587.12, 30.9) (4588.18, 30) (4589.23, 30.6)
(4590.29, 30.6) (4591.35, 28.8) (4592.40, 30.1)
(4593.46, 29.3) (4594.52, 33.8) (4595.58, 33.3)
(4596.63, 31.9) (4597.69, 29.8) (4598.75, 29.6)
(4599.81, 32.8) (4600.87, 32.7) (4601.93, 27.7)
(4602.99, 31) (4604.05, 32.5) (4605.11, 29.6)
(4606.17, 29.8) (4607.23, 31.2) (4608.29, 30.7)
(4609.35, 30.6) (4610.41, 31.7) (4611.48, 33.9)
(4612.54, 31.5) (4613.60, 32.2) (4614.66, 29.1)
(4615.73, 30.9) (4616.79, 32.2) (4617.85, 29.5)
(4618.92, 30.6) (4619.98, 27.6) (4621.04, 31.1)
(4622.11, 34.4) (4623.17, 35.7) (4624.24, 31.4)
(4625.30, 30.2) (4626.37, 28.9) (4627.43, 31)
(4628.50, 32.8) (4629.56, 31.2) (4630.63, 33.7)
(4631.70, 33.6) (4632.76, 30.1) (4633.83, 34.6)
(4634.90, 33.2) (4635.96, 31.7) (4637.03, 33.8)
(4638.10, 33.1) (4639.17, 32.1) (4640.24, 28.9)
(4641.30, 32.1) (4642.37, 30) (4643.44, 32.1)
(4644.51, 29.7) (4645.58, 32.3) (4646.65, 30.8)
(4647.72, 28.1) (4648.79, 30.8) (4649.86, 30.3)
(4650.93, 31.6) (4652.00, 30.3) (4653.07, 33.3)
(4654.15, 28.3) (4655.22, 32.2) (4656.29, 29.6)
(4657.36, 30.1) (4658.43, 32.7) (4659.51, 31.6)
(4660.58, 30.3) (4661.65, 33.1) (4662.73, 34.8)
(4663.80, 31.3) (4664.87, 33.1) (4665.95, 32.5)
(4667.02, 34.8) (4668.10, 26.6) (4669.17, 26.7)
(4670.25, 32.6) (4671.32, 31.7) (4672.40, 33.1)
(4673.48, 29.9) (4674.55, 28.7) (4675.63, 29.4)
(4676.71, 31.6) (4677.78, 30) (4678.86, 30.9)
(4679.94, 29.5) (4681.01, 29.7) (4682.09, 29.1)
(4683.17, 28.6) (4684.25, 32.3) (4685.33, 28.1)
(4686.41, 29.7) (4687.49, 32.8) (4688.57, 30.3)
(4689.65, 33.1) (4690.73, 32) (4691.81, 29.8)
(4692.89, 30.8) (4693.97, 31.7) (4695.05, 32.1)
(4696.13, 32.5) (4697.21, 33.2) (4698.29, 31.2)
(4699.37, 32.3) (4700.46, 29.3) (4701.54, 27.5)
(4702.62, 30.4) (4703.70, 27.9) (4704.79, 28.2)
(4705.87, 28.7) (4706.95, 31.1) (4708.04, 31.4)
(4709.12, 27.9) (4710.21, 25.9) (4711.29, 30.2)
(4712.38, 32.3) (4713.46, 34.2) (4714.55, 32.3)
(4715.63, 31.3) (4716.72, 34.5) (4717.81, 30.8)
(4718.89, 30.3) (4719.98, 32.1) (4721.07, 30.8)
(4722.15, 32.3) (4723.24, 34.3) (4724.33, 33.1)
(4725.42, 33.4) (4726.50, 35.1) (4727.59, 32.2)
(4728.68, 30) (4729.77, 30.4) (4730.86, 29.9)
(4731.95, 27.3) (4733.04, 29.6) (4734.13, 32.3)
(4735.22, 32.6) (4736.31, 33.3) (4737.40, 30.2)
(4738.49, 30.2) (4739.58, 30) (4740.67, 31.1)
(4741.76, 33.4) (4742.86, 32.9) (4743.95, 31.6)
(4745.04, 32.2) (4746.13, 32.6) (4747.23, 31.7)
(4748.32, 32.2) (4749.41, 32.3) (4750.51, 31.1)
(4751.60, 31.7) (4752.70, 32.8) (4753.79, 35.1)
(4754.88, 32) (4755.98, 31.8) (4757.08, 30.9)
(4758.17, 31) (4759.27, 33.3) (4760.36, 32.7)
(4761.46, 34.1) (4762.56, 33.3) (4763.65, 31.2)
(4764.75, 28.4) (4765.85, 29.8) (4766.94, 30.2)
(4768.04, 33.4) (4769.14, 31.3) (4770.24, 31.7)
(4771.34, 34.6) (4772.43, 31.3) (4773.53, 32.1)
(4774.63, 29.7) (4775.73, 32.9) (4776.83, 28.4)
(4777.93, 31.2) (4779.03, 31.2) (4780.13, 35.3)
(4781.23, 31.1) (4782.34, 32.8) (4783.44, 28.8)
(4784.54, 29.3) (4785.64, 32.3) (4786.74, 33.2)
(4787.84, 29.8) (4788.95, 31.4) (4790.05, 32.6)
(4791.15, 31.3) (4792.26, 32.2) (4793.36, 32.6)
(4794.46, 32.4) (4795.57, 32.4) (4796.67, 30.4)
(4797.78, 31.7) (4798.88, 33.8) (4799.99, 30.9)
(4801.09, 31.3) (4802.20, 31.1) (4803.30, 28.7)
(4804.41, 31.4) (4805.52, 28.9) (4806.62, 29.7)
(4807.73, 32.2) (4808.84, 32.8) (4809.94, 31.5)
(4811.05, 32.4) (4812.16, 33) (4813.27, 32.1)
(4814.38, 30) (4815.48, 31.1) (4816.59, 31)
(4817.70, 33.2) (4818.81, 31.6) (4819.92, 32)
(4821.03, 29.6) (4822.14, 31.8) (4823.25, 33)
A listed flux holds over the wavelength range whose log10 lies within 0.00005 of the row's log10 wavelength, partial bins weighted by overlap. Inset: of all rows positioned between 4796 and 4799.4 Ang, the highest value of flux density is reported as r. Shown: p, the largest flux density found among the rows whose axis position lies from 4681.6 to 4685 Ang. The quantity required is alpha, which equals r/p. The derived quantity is 1.05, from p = 32.3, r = 33.8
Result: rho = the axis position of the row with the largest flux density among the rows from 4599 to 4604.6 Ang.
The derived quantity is 4599.81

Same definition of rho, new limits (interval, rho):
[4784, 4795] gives 4786.74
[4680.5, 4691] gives 4689.65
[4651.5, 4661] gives 4653.07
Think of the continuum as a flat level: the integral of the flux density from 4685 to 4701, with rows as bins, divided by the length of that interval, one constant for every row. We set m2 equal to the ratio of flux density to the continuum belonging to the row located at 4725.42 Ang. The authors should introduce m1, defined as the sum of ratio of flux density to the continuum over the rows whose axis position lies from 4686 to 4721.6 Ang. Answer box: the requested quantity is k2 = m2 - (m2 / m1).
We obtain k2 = 1.03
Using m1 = 33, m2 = 1.067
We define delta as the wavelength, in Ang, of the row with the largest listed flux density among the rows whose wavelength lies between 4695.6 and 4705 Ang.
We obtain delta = 4697.21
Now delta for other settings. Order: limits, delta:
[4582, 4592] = 4586.06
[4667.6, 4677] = 4672.40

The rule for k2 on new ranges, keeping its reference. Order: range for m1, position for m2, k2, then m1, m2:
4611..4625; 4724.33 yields 0.98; 13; 1.057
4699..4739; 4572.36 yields 0.87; 37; 0.891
